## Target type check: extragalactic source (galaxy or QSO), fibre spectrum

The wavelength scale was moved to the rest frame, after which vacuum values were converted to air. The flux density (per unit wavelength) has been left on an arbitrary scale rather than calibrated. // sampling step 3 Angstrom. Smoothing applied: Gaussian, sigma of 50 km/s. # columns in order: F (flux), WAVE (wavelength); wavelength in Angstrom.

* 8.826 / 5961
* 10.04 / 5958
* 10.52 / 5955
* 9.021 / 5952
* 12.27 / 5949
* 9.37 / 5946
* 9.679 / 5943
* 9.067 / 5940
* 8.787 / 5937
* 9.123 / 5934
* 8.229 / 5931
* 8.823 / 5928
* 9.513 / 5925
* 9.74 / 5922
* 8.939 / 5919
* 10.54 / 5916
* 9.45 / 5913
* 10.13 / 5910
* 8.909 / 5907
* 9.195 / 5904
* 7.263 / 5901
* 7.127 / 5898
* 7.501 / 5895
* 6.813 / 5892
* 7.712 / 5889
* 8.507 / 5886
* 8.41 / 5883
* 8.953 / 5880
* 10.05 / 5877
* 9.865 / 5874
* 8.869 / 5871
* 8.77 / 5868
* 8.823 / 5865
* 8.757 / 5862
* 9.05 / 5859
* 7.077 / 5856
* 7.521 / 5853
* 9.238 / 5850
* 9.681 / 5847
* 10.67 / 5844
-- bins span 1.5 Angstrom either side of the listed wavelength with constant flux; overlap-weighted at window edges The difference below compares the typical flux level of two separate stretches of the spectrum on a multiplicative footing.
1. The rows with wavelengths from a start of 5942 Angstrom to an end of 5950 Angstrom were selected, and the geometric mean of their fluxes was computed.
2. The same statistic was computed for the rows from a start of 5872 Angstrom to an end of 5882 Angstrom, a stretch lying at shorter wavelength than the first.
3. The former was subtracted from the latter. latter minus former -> -0.8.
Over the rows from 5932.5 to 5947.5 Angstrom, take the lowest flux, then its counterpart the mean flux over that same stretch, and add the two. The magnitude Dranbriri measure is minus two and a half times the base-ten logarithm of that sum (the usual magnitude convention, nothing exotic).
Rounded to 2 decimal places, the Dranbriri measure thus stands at -3.14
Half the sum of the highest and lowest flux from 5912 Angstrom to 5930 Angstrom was 9.7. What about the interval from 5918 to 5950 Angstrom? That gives 10.2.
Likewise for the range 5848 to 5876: 8.5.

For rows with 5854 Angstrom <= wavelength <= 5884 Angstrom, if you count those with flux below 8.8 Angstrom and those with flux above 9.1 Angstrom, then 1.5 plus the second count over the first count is 2.0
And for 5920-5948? 4.0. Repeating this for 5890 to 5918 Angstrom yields 2.5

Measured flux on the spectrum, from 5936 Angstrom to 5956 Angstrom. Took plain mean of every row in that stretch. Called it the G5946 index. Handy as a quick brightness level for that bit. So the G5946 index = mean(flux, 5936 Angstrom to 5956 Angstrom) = 9.8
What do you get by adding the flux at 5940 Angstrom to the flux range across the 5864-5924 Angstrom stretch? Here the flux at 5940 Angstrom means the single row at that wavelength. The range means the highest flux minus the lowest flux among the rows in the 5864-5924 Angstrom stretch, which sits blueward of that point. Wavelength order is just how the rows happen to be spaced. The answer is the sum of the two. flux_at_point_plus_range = 12.8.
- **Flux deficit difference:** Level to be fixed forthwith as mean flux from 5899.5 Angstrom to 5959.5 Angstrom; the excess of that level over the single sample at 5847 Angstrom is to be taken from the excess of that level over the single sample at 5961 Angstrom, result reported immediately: 0.9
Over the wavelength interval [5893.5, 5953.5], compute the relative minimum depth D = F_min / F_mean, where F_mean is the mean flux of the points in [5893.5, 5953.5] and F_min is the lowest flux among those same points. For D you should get 0.78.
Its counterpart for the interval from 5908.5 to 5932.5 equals 0.87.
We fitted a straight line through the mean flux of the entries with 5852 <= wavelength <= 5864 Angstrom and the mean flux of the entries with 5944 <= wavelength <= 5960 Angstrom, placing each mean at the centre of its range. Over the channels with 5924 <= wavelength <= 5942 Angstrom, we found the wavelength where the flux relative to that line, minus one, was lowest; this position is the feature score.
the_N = 5931 Angstrom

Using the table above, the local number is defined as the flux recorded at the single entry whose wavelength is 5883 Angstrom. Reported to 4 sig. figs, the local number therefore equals 8.410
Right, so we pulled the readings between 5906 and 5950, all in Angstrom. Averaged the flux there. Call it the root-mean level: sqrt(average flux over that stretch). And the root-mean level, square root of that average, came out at 3.08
